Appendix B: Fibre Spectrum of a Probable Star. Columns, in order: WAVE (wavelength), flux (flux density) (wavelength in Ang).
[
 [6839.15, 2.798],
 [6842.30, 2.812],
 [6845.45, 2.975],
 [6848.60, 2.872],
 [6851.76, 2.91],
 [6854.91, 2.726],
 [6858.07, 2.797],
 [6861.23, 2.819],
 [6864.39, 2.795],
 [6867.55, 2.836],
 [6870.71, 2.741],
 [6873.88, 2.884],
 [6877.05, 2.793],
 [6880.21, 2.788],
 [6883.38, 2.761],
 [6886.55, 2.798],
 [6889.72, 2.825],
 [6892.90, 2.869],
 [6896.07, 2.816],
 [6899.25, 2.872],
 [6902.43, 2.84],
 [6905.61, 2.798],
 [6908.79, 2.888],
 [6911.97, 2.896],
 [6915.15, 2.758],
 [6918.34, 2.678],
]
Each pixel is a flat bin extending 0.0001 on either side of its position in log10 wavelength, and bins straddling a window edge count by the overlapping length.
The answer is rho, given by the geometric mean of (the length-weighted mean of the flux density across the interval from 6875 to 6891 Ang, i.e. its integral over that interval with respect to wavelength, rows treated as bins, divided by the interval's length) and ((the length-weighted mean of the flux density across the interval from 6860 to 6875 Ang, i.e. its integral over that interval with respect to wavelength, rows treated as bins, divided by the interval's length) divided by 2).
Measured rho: 1.98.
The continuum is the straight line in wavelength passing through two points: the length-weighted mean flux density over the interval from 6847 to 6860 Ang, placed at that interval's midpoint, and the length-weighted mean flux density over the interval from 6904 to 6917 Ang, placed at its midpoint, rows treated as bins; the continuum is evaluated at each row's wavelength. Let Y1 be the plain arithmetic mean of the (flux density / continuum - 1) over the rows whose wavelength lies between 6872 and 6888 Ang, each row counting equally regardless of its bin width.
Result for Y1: -0.009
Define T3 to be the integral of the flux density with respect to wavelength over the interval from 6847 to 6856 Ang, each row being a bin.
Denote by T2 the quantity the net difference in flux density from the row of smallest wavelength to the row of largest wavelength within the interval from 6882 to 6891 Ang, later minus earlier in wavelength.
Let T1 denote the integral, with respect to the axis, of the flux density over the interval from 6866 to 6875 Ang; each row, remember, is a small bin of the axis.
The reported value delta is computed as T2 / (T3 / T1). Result 0.063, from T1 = 25.3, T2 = 0.06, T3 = 25.6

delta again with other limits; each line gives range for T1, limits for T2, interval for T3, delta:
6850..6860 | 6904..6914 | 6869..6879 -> 0.098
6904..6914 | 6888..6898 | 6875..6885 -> -0.009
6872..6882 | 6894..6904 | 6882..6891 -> 0.027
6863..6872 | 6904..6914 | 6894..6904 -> 0.087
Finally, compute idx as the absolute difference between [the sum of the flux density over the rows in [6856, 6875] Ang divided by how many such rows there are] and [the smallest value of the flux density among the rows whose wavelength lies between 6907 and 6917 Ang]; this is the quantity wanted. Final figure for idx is 0.054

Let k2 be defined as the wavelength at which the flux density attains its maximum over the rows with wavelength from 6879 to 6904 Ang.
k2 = 6899.25 Ang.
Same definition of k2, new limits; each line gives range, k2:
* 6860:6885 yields 6873.88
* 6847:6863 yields 6851.76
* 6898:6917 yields 6911.97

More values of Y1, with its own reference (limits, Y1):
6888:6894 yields 0.006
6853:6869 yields -0.012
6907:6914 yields 0.021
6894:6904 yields 0.004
